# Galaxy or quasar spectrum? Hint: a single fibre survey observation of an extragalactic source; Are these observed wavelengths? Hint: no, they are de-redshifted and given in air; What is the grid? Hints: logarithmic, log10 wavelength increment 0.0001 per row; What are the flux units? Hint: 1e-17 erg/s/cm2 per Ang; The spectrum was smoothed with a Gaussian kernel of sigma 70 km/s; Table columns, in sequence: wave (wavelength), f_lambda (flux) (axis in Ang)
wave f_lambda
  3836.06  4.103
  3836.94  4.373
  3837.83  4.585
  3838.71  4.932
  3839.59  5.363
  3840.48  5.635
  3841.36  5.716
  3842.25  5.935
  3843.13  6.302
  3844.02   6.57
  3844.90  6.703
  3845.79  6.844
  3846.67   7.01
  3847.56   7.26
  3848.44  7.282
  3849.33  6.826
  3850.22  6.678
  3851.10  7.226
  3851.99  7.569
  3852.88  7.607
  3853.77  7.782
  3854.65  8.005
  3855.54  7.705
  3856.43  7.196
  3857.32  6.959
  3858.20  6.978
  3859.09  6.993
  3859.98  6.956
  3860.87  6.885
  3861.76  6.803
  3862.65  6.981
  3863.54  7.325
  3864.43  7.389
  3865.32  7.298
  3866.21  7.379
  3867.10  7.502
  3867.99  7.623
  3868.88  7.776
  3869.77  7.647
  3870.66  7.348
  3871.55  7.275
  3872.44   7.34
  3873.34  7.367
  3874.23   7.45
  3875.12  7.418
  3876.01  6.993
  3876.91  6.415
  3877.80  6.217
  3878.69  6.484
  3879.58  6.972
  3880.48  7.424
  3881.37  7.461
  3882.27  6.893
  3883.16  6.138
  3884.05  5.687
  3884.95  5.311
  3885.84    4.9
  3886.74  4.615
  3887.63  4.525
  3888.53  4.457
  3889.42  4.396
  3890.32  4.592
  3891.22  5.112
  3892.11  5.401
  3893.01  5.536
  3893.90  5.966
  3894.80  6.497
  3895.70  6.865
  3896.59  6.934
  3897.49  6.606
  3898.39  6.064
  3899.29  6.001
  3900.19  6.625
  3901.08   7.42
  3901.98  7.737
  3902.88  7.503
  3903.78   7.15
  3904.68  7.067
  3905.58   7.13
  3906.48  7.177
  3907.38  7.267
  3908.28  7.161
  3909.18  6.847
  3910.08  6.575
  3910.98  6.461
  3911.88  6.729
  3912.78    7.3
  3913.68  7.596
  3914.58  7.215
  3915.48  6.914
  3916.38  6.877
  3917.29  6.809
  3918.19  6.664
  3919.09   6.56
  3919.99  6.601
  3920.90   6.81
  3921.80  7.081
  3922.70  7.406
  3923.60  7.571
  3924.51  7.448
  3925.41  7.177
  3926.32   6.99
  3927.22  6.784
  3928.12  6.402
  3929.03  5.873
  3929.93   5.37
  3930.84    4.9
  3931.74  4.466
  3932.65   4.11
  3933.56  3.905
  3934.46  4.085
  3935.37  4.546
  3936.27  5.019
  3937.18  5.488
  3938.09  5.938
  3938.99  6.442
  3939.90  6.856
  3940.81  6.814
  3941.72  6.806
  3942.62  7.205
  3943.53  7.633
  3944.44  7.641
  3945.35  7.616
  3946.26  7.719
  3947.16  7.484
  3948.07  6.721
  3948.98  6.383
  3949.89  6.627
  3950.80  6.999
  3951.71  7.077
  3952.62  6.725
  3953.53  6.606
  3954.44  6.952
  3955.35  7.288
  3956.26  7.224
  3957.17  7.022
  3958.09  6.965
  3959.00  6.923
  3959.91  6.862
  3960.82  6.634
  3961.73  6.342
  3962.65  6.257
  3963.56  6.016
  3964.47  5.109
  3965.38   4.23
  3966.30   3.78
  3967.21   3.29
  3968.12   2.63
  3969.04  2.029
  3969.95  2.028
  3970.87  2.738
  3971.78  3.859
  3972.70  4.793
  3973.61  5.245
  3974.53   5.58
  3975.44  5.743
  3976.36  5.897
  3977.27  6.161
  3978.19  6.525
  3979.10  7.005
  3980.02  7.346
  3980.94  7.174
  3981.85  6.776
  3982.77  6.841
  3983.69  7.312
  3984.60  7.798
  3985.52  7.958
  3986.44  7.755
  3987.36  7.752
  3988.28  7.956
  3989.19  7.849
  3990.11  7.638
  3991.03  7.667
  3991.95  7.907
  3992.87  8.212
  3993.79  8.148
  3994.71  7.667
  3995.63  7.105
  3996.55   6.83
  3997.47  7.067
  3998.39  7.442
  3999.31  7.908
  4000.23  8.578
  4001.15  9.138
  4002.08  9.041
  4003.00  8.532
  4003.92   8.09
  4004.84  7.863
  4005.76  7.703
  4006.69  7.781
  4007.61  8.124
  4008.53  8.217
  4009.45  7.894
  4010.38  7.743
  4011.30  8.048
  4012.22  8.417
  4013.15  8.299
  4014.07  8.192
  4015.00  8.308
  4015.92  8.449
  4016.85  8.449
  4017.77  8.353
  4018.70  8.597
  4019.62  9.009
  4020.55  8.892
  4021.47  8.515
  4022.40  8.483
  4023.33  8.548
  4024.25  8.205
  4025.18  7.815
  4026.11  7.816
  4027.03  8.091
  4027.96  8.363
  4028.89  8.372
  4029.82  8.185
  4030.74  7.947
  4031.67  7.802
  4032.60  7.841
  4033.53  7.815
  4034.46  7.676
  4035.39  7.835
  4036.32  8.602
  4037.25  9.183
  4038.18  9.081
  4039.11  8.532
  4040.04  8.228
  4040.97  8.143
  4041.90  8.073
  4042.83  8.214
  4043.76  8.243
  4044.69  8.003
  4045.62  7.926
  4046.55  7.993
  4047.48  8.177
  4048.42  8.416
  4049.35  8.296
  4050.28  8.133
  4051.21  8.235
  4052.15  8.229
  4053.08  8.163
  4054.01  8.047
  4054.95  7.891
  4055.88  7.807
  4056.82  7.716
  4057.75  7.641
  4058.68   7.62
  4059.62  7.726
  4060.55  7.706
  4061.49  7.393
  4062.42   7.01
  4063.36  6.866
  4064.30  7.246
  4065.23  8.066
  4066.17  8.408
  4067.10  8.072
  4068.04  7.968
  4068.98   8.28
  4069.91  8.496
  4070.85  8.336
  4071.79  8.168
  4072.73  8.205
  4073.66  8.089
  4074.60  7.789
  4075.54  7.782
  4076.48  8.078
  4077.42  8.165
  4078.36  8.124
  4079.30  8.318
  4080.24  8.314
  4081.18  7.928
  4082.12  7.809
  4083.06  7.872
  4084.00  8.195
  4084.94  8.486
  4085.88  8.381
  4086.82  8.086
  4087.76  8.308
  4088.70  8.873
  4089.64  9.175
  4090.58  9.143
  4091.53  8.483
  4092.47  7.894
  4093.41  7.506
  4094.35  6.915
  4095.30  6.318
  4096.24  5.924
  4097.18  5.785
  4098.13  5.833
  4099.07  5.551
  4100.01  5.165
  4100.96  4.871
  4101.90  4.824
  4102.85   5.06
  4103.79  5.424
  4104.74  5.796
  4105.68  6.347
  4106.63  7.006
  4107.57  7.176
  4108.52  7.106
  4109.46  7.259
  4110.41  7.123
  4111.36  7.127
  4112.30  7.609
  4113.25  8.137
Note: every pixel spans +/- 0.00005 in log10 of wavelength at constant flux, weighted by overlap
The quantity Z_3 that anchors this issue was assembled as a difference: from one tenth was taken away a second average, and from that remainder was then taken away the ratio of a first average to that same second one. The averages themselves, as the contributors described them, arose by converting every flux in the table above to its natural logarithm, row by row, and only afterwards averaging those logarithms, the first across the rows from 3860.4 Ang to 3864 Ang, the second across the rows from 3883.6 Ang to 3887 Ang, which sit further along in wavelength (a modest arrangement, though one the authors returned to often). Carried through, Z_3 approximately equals -2.72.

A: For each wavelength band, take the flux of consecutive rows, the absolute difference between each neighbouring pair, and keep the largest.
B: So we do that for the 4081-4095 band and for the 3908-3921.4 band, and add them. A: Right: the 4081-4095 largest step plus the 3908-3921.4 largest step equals 1.23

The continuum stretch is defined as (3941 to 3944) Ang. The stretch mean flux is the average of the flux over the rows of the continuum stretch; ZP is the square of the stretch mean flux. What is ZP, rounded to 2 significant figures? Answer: 52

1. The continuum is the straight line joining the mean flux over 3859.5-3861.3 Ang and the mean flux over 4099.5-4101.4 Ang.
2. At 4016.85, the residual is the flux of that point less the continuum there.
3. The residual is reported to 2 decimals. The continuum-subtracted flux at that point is 2.77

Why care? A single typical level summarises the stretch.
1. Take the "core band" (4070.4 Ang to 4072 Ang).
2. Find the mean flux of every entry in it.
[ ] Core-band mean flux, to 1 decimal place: 8.3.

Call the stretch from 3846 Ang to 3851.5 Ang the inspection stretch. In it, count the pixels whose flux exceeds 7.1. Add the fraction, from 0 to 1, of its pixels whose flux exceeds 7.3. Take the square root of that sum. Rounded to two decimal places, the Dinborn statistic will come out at 1.73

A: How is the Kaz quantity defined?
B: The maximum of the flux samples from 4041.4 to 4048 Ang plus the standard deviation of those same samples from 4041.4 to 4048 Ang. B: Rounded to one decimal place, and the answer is 8.4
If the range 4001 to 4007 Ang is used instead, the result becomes 9.7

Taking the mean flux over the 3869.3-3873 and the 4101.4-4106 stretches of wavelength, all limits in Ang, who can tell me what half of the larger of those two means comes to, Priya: 3.70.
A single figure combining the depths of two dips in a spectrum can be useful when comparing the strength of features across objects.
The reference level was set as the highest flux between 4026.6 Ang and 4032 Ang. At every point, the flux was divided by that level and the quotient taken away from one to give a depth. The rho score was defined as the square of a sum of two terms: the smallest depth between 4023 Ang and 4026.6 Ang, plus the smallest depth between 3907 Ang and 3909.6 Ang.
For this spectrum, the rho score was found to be 0.0123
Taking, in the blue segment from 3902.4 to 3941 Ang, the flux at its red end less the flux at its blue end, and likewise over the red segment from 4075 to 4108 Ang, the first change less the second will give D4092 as -0.1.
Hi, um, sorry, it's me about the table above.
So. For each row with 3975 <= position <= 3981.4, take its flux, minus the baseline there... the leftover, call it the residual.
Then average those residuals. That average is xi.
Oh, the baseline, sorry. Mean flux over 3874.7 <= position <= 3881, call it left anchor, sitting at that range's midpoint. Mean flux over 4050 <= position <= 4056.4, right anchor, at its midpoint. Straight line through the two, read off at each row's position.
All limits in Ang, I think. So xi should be -1.0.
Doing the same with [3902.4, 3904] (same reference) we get 0.3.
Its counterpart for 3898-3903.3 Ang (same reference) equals -0.1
